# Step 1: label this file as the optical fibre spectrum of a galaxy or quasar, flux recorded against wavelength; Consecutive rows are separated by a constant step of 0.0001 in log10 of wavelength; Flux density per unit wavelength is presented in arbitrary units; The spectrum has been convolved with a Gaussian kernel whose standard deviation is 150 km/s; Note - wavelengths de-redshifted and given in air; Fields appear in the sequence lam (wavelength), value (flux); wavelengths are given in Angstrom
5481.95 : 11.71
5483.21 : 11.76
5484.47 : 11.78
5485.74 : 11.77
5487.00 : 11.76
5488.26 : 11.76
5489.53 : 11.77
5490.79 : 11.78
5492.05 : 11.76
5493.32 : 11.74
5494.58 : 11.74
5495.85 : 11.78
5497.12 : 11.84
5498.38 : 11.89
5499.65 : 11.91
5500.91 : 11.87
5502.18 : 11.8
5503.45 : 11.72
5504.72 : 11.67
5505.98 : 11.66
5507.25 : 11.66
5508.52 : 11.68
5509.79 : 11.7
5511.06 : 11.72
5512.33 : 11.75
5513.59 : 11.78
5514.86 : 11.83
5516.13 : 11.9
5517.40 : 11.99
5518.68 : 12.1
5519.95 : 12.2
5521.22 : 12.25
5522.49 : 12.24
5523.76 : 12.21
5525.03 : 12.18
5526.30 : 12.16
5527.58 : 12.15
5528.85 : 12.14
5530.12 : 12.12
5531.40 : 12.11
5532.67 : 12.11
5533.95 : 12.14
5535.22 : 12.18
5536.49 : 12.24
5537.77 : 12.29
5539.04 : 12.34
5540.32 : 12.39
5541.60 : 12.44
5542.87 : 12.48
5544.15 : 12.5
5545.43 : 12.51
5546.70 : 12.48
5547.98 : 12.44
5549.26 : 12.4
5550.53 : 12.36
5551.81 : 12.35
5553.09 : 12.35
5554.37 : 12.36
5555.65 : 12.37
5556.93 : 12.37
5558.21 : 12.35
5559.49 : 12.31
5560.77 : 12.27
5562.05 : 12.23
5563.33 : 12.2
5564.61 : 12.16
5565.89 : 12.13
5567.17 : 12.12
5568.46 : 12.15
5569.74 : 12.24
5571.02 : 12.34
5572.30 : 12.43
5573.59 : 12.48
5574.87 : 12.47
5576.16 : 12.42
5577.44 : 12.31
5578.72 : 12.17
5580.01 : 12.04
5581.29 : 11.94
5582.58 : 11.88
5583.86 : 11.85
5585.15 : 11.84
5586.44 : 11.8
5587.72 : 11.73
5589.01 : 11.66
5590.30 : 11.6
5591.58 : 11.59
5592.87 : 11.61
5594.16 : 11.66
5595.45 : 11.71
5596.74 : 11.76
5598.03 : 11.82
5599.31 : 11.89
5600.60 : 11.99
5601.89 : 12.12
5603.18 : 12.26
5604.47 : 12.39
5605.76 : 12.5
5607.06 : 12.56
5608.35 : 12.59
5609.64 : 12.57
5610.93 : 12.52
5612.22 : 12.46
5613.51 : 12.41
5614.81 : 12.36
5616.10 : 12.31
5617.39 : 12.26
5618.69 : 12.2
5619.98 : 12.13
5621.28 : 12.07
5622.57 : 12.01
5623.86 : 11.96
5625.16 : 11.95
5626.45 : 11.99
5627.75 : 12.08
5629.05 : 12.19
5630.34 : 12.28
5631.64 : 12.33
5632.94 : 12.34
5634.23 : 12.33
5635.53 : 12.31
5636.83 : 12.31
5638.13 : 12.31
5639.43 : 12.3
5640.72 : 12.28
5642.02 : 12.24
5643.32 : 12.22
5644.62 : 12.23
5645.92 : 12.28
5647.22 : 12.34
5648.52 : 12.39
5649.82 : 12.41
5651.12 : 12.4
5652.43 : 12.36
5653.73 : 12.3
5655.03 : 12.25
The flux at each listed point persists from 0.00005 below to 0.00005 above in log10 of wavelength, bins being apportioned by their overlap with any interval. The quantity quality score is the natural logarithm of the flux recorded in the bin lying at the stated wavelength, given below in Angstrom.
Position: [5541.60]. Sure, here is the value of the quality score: 2.52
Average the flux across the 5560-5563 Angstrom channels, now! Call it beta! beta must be 12.25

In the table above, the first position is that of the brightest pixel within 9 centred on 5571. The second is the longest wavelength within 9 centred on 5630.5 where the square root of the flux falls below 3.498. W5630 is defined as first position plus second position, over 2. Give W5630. 5601.3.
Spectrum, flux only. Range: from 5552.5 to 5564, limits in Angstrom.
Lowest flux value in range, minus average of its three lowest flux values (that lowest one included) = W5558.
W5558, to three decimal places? -0.033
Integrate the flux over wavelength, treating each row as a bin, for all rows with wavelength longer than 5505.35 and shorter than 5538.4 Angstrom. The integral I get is 397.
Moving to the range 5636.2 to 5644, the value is 96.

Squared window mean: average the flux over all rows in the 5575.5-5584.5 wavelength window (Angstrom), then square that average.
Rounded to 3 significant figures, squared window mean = 146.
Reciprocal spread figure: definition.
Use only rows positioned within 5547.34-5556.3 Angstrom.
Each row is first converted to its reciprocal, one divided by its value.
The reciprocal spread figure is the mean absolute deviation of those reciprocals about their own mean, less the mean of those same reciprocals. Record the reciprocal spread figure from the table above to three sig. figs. -0.0806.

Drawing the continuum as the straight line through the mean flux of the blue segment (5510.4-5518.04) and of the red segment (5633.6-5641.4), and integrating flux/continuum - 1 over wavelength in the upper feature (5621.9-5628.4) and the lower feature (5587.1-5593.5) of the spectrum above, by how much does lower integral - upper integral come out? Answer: -0.12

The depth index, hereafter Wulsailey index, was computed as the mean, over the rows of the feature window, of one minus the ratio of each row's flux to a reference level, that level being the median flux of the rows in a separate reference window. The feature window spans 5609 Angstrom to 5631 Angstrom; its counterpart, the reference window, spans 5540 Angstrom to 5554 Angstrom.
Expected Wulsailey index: 0.018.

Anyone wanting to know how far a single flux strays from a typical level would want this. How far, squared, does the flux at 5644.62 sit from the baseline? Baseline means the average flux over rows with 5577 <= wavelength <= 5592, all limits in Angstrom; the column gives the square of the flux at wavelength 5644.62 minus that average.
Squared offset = 0.13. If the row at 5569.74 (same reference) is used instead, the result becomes 0.14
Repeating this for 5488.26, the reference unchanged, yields 0.01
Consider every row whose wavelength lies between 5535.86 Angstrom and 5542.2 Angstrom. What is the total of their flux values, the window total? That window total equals 61.7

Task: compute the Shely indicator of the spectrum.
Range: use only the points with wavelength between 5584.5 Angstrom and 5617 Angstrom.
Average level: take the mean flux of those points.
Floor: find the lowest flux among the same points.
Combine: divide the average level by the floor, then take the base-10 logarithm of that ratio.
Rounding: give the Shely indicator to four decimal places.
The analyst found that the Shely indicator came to 0.0176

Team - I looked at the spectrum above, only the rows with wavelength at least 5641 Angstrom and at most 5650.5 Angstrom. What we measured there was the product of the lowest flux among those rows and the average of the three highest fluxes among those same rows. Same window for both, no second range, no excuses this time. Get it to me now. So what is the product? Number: 151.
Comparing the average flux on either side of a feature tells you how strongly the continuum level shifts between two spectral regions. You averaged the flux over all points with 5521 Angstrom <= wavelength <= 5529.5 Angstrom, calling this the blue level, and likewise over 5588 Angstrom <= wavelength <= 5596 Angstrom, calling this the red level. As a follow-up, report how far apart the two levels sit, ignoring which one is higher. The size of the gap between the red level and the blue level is 0.6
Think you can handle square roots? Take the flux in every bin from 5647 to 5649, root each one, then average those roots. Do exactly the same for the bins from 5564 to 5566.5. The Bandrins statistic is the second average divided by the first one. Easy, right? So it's 0.991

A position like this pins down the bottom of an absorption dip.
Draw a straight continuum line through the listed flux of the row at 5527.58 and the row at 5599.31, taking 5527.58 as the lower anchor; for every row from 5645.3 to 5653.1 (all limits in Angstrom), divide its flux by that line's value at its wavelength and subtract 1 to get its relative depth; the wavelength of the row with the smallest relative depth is 5645.92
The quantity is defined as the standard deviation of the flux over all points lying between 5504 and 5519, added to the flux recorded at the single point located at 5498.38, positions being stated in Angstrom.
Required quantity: 12.0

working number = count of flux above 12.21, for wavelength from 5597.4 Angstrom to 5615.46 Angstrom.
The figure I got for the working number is 10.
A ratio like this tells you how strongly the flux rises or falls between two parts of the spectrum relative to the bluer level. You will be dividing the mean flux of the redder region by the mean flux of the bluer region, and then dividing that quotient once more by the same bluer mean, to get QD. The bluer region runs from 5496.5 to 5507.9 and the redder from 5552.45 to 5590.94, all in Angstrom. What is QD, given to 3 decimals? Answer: 0.088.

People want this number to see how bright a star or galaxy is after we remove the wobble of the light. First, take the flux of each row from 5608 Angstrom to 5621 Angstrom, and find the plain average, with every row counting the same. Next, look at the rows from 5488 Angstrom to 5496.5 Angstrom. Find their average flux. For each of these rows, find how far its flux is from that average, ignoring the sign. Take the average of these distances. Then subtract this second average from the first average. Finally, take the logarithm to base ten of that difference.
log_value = 1.09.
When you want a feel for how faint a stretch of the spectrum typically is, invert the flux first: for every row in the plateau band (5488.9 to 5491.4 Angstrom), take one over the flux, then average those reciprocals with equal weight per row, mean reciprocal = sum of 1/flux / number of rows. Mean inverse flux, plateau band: 0.085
